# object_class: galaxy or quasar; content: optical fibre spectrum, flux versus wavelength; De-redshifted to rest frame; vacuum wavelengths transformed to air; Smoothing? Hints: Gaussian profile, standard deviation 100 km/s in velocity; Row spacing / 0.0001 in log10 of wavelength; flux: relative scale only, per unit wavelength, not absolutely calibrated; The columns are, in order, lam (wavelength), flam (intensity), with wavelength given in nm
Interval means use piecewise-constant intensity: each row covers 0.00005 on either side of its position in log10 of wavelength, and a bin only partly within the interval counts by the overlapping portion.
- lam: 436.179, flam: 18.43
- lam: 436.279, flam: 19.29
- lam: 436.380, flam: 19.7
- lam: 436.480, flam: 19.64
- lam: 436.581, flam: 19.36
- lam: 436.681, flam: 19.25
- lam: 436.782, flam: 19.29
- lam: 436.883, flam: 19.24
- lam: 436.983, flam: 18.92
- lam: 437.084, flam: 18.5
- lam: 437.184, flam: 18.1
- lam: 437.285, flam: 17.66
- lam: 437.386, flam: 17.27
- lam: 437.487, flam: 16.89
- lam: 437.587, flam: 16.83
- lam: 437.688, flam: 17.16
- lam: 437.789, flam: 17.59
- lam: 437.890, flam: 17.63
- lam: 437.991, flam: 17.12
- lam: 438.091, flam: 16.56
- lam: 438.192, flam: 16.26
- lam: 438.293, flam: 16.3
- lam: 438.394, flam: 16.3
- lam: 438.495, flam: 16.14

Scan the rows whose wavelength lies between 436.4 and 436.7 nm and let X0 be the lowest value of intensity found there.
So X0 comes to 19.25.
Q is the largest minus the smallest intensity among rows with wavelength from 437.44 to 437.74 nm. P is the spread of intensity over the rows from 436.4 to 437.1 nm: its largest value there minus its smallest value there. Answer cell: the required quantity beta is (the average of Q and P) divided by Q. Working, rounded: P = 1.14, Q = 0.3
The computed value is 2.23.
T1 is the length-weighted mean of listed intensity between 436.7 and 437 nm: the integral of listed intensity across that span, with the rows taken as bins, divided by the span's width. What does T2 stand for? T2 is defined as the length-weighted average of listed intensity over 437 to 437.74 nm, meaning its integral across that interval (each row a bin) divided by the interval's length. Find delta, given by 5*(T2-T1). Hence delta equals -8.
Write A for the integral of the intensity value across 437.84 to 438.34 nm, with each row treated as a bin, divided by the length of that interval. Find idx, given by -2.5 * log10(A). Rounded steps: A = 16.8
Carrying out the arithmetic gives -3.06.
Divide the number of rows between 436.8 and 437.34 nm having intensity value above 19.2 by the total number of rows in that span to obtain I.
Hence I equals 0.2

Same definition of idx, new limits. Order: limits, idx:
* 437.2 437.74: -3.09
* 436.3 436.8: -3.22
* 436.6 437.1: -3.20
